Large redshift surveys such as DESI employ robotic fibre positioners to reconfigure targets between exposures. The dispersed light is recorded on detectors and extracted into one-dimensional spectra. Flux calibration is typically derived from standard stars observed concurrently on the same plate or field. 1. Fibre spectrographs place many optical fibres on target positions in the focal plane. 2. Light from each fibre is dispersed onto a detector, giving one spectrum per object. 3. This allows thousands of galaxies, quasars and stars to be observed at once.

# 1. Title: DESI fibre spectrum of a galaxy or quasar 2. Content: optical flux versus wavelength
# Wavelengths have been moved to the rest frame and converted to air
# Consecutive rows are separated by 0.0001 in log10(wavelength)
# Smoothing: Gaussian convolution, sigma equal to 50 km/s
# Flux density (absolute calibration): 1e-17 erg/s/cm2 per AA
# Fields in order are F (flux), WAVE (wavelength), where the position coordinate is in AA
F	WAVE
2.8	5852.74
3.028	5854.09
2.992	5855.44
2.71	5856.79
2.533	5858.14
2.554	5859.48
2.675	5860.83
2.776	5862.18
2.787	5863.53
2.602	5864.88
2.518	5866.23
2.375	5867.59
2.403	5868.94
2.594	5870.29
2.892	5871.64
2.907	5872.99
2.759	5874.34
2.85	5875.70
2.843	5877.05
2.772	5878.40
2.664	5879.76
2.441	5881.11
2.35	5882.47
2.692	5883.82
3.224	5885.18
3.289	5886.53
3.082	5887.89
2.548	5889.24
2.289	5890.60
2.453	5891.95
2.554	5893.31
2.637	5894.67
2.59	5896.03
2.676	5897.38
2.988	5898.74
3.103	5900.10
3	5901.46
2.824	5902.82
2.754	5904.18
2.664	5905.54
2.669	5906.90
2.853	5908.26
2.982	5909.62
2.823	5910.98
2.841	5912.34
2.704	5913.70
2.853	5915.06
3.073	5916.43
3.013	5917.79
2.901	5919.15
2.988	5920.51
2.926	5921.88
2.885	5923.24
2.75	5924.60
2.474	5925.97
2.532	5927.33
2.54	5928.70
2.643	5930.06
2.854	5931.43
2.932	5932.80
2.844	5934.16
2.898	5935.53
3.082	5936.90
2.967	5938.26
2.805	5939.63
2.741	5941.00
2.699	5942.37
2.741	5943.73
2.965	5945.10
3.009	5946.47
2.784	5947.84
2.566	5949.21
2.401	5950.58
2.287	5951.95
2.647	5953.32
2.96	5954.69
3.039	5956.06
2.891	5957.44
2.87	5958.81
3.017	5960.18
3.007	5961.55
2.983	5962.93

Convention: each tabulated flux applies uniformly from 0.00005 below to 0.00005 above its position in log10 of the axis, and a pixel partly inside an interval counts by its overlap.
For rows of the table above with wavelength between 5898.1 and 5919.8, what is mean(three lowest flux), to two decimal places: 2.68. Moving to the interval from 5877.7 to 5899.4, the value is 2.36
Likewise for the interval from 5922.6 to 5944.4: 2.52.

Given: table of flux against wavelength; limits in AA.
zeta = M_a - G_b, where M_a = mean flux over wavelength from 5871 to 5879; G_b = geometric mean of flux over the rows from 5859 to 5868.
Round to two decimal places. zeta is 0.23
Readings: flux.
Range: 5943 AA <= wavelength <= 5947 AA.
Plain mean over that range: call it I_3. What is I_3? 2.90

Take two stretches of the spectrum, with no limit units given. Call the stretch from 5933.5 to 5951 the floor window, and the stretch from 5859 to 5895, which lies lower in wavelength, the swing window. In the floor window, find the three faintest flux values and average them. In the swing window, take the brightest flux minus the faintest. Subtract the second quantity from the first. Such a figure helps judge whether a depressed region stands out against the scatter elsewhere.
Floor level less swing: 1.6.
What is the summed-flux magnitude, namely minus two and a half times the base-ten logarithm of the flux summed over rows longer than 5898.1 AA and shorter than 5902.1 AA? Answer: -2.40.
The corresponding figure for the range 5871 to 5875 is -2.33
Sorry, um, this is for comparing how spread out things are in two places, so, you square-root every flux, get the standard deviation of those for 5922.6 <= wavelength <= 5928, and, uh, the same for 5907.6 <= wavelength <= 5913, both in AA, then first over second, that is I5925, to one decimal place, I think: 2.7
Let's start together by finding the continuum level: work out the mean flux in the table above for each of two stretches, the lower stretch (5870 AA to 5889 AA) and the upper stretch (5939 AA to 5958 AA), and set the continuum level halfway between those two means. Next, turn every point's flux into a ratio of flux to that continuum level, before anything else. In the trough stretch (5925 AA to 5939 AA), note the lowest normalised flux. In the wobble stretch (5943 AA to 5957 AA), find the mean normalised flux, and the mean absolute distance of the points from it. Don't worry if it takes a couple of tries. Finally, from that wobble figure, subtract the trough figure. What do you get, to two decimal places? -0.81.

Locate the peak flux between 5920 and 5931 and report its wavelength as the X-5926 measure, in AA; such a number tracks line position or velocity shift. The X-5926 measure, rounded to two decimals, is 5920.51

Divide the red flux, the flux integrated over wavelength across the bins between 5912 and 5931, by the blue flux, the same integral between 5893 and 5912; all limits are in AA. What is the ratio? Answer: 1.00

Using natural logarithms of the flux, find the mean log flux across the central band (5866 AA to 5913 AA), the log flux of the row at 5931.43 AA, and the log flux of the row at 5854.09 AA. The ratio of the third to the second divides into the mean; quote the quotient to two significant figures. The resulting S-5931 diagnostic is 0.95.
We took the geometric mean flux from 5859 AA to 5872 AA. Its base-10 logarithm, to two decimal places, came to 0.42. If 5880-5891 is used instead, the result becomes 0.43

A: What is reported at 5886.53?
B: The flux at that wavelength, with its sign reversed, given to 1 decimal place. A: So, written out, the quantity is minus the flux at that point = -3.3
